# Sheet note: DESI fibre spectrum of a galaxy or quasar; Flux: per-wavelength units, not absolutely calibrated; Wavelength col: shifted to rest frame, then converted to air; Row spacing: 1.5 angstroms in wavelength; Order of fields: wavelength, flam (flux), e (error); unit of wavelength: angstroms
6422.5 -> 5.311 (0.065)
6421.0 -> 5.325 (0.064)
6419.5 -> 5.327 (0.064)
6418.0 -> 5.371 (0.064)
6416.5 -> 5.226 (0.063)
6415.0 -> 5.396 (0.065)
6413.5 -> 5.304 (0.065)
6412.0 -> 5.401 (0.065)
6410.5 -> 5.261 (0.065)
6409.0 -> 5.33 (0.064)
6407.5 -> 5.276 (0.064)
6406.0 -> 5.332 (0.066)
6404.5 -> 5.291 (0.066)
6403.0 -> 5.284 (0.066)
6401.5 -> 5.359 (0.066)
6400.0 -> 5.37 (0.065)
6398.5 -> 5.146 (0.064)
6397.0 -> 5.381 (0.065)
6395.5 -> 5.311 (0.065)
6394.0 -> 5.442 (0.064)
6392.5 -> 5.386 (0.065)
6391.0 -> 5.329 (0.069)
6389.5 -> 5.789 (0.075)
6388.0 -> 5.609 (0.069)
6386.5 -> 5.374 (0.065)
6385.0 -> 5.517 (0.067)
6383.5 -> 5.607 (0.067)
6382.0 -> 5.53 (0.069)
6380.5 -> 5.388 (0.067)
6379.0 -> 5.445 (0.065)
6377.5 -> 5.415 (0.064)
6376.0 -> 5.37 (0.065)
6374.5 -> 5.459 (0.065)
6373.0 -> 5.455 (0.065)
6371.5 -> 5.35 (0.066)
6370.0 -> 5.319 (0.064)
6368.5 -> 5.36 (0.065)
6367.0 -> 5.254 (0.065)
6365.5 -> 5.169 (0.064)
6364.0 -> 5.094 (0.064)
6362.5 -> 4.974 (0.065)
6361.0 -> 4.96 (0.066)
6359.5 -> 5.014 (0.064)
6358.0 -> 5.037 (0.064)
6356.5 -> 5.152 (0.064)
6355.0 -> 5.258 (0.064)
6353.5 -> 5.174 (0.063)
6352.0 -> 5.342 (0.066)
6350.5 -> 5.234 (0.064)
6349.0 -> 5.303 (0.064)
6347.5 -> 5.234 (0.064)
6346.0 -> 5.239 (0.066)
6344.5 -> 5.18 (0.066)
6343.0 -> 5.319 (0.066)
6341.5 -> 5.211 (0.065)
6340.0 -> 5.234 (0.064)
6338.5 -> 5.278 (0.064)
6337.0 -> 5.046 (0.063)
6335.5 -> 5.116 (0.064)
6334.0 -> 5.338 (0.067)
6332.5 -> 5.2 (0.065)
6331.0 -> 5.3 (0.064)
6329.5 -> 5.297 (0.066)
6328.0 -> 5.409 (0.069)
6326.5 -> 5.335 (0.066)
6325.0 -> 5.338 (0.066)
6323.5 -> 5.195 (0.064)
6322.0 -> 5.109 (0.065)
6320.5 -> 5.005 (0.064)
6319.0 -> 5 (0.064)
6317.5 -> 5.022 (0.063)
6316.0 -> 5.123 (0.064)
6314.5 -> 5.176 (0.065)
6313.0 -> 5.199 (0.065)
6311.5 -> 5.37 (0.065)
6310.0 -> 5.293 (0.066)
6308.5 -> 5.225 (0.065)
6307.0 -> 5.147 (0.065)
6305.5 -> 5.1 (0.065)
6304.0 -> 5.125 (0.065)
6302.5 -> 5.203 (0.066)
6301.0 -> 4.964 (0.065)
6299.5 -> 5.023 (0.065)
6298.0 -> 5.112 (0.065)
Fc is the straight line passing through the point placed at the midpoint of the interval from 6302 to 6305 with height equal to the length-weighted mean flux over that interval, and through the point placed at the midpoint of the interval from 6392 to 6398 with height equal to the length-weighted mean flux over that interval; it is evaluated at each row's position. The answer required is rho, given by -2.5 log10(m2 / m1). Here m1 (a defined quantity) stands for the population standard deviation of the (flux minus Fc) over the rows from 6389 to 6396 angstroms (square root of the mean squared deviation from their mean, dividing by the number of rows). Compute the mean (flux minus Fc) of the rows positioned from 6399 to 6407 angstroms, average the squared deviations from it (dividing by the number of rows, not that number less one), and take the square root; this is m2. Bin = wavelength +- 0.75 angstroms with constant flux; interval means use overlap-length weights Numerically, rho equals 1.7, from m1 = 0.18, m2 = 0.038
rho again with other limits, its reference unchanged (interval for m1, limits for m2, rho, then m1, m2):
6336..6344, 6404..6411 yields 1.2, 0.09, 0.030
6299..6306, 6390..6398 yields 0.6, 0.08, 0.046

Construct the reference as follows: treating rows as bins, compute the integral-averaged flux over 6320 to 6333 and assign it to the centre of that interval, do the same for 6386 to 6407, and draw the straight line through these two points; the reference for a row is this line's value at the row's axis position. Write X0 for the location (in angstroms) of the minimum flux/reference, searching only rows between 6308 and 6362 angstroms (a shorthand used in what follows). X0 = 6361.0 angstroms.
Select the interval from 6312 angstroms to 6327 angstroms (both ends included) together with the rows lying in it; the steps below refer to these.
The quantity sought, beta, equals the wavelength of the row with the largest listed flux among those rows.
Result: 6325.0 angstroms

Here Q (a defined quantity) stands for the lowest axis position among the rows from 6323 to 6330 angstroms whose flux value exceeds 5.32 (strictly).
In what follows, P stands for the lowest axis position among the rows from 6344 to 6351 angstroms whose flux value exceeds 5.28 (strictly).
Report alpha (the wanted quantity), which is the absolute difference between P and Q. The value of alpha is 24.0 angstroms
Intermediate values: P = 6349.0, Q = 6325.0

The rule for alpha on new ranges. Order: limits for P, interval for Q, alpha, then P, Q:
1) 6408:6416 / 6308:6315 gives 97.5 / 6409.0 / 6311.5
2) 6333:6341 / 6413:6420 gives 81.0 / 6334.0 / 6415.0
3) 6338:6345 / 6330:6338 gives 9.0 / 6343.0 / 6334.0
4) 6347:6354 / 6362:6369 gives 19.5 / 6349.0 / 6368.5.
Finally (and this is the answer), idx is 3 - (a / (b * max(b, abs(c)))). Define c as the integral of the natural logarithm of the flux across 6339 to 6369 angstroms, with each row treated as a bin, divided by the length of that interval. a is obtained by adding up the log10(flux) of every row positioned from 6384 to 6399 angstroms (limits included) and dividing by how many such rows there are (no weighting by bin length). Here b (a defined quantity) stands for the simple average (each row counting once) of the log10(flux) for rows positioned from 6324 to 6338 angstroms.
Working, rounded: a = 0.734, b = 0.721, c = 1.65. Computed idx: 2.381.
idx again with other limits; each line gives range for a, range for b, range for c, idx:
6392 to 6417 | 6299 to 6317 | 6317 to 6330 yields 2.381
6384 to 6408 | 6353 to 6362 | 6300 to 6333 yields 2.372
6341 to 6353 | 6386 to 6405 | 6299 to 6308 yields 2.395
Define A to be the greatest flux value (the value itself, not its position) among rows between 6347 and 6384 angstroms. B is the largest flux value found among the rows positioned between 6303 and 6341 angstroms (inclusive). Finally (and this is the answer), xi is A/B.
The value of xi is 1.04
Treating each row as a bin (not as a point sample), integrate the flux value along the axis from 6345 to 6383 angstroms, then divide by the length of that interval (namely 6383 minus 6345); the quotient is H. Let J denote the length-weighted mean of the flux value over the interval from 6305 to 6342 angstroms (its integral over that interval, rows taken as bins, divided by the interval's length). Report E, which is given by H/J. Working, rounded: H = 5.26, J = 5.20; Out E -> 1.01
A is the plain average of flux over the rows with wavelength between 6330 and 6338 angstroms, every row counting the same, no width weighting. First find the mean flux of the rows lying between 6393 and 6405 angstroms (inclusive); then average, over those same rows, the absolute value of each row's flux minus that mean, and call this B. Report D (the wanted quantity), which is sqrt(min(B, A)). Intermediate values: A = 5.2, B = 0.065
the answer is 0.25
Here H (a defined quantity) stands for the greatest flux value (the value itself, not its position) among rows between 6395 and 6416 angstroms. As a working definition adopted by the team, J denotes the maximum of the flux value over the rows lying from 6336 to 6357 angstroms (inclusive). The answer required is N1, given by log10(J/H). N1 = -0.005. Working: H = 5.401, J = 5.342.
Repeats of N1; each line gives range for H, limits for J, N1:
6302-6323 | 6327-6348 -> 0.003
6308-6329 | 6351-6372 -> -0.004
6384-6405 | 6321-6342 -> -0.029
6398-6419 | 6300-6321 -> -0.002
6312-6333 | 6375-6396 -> 0.029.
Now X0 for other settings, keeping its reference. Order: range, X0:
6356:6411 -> 6361.0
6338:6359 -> 6358.0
